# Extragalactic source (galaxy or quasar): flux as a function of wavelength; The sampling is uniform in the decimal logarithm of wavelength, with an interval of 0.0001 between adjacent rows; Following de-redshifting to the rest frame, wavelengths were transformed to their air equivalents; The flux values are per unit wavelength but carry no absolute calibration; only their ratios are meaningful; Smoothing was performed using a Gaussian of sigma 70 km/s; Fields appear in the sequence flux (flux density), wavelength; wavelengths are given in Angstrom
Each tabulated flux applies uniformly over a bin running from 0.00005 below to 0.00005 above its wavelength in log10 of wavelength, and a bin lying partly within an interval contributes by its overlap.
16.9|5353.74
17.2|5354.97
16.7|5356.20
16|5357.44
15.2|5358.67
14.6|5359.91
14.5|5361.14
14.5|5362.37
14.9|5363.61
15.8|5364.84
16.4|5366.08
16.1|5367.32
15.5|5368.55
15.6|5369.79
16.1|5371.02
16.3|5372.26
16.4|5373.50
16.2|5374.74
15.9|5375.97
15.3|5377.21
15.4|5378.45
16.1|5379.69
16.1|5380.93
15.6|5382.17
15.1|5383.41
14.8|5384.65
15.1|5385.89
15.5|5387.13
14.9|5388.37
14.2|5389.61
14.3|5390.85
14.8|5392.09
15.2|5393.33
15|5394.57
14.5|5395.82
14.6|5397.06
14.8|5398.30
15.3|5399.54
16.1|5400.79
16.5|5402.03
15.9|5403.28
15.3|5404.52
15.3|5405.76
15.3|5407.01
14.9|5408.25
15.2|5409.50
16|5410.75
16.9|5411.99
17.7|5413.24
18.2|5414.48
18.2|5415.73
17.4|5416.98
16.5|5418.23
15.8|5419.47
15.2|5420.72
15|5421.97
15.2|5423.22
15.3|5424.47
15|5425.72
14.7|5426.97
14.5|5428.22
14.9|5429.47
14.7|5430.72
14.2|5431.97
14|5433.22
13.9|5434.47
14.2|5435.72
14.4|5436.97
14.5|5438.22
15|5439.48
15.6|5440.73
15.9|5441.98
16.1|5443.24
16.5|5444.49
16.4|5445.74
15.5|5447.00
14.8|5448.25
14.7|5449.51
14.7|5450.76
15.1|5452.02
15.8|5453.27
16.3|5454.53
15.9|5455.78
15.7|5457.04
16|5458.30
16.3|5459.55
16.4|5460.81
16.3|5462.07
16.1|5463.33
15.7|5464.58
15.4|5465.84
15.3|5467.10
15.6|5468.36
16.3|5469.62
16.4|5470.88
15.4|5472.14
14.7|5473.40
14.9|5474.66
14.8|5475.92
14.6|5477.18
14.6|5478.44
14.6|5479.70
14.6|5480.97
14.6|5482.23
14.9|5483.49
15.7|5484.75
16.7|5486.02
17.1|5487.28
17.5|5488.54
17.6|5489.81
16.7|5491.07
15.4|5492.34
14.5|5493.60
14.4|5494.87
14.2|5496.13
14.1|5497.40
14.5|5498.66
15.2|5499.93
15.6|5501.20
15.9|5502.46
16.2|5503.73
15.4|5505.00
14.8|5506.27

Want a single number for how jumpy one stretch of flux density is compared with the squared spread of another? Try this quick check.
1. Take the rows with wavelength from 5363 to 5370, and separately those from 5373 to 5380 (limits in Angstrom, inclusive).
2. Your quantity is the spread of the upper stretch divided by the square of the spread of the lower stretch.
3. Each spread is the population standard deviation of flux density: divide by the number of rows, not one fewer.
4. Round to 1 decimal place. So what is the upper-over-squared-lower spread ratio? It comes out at 1.8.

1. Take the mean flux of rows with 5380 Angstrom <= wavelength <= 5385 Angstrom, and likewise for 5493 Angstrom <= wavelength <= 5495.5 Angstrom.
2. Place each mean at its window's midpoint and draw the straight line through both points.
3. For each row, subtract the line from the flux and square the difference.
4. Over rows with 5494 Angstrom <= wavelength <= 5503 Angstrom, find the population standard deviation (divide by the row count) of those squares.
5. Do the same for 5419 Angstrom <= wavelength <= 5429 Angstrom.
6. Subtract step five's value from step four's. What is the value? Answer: 0.7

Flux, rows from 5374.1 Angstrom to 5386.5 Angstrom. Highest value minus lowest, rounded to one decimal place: 1.4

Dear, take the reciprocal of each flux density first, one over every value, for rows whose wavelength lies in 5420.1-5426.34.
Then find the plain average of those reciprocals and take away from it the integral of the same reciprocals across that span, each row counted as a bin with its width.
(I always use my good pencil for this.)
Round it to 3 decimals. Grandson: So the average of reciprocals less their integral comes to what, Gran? -0.346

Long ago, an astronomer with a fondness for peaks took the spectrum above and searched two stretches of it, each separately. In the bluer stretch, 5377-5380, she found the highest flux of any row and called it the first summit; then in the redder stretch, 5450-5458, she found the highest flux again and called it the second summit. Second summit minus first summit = 0.2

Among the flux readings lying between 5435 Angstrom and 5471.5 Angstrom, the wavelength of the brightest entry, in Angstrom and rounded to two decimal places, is 5444.49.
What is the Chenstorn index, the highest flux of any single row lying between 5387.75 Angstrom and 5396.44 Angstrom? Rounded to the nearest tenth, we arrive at 15.2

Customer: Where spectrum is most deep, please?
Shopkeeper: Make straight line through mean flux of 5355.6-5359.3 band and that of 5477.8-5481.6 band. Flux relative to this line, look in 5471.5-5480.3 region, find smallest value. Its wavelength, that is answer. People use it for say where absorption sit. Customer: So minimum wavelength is 5477.18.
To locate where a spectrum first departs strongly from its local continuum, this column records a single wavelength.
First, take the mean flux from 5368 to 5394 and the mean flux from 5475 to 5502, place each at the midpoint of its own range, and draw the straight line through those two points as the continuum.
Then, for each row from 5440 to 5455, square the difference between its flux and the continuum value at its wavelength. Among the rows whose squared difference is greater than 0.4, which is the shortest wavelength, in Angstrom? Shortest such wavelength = 5443.24 Angstrom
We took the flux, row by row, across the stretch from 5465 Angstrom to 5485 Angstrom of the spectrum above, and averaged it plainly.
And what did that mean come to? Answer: 15.1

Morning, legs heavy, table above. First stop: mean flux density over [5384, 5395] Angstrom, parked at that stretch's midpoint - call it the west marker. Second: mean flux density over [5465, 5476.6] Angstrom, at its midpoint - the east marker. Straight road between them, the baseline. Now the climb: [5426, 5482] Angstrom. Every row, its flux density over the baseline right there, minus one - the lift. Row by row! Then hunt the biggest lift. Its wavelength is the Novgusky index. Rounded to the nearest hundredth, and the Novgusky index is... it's 5444.49 Angstrom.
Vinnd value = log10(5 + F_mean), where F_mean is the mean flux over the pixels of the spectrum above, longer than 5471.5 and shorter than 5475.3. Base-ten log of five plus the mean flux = 1.30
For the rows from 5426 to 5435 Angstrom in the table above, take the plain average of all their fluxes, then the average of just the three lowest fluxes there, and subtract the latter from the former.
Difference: 0.4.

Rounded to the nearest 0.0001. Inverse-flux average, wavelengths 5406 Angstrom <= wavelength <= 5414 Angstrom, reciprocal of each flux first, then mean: 0.0627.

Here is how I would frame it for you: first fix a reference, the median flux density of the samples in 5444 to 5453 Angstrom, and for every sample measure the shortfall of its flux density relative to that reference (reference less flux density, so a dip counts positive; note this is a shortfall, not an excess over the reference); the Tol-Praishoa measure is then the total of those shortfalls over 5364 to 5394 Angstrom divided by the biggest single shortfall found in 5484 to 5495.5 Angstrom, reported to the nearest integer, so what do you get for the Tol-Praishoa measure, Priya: -15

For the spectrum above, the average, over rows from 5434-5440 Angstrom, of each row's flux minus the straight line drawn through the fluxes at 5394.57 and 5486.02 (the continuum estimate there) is -1.4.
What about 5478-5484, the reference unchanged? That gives -1.9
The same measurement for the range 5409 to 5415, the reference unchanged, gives 1.5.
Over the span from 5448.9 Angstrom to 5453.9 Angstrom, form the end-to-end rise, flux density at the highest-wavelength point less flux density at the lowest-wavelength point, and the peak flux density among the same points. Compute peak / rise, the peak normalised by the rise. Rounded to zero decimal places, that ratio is 14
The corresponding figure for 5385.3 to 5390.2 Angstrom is -17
